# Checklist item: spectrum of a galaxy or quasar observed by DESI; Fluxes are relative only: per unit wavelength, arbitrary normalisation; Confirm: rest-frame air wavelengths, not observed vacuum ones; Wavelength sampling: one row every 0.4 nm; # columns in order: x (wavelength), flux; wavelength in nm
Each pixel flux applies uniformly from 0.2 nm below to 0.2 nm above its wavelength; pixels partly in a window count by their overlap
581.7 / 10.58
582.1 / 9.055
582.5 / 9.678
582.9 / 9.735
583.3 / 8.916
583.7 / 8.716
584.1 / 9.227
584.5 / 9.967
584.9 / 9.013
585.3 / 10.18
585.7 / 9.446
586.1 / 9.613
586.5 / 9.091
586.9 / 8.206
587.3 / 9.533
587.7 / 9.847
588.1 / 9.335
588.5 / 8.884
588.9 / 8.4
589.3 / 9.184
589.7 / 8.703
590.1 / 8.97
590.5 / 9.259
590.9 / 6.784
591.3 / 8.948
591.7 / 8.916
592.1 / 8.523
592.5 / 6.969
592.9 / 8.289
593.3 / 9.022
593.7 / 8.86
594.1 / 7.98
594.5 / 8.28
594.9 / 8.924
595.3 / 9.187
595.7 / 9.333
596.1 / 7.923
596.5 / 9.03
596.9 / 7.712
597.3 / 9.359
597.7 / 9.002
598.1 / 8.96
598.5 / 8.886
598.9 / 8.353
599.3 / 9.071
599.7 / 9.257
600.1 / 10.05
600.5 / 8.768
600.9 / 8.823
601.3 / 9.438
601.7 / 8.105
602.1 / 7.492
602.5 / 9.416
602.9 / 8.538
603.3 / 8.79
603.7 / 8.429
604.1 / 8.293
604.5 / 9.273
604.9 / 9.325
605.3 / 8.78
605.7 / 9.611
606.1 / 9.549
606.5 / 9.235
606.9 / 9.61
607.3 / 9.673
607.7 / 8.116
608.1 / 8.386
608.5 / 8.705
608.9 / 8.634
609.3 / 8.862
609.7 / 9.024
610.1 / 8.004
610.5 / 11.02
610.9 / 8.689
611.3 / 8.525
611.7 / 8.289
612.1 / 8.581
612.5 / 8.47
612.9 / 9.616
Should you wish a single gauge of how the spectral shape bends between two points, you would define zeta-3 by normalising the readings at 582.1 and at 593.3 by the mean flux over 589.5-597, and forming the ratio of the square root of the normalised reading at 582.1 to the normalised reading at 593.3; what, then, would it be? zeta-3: 0.97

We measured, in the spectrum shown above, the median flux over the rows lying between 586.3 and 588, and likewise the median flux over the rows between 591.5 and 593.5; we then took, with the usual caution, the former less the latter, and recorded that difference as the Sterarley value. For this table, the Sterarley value 0.79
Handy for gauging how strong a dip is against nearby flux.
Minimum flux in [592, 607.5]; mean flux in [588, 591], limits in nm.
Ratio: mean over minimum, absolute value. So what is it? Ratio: 1.25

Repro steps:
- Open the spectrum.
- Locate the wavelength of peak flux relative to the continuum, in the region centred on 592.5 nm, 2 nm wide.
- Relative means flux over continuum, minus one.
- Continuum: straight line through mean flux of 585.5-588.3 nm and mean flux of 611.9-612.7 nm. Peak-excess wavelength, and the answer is 593.3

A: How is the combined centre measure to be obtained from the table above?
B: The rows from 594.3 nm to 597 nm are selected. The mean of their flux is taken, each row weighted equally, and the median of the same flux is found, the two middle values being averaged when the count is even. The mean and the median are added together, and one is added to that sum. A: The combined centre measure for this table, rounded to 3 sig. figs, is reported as 18.6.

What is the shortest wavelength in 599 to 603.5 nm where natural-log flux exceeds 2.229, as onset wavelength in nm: 600.1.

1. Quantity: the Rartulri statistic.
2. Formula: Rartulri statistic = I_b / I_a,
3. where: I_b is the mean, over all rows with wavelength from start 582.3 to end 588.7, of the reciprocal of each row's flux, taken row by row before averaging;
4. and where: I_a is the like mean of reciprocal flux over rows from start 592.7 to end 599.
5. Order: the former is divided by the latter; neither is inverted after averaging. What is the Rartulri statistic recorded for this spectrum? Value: 0.93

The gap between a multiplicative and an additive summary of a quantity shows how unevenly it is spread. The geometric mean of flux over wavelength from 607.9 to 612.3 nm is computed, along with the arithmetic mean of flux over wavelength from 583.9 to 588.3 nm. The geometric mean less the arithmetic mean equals -0.6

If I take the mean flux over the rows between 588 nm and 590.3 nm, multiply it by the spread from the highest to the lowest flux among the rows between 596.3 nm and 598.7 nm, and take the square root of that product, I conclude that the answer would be 3.8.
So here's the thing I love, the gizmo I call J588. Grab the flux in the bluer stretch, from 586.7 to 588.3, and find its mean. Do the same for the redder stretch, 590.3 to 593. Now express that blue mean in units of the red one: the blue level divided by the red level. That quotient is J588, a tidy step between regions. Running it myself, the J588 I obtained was 1.12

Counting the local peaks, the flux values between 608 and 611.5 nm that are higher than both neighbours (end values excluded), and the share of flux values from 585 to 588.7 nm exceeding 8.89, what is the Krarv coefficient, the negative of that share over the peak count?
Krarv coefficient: -0.259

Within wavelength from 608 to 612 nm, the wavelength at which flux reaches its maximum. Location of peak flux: 610.5 nm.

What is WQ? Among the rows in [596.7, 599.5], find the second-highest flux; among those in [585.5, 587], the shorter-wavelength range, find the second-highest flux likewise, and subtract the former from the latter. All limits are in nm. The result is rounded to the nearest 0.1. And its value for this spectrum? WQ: 0.4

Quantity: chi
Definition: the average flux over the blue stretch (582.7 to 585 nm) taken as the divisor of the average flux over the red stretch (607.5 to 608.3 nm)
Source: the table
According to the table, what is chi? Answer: 0.89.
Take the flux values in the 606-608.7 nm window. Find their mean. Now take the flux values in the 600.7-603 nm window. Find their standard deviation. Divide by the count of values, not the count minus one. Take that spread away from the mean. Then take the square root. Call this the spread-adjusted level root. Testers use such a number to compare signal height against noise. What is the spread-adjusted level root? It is 2.89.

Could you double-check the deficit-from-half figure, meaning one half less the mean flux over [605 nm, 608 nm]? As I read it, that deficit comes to -8.7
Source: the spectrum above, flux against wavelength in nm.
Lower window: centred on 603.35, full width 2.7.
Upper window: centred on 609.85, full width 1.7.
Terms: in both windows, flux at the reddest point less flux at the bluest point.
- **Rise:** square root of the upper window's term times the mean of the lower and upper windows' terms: 2.1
